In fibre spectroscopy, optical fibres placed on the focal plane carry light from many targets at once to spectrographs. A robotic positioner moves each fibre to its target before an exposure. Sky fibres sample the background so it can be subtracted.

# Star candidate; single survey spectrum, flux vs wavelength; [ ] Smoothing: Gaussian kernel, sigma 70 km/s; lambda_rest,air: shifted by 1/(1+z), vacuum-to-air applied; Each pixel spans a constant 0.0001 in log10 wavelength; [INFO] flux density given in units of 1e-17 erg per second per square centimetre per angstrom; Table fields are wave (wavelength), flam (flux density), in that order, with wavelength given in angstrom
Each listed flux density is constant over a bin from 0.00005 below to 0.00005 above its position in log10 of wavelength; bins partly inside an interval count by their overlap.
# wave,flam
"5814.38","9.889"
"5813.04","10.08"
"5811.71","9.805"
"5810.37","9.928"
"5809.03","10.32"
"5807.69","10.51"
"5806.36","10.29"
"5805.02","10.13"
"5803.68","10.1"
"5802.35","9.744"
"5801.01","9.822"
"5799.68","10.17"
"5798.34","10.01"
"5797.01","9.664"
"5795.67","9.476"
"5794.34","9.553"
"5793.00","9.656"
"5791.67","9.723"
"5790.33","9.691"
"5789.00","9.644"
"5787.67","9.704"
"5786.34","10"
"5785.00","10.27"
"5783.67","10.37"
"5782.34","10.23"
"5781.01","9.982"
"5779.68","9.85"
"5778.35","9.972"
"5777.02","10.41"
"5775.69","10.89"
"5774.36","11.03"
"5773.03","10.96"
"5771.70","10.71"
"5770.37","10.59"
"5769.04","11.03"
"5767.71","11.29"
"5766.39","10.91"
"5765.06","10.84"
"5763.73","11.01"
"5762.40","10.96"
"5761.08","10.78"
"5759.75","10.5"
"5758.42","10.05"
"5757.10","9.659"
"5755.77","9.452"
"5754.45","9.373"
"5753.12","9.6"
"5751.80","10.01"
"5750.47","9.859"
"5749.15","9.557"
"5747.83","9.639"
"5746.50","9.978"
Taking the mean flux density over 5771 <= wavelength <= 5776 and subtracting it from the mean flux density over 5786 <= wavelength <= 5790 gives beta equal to -1.1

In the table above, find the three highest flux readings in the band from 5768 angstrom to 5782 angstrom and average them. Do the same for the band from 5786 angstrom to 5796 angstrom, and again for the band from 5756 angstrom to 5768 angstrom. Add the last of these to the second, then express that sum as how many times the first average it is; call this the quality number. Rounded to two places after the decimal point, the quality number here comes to 1.90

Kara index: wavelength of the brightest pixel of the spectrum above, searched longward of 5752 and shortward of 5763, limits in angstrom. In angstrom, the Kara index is 5762.40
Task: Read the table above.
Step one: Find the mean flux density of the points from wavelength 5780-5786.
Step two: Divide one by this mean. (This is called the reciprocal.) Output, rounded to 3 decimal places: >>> 0.098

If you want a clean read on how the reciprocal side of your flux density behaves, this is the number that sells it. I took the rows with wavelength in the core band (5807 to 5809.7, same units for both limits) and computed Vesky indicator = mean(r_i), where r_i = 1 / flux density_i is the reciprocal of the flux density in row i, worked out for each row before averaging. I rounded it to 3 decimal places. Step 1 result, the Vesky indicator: 0.096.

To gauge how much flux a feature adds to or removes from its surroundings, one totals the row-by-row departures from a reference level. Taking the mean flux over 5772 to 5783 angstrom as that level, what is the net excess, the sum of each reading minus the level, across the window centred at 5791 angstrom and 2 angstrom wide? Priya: -1.4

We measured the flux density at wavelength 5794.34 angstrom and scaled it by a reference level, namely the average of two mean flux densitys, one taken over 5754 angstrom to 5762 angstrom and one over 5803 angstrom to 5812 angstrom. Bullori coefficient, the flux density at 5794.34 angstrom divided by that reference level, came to 0.95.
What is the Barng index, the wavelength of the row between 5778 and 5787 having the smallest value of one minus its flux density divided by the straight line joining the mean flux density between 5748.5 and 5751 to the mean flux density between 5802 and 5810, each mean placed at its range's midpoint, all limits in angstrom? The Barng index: 5783.67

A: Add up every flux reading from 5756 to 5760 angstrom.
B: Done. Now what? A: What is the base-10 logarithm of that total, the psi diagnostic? 1.48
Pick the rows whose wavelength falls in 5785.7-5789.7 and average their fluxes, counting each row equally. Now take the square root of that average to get 3.13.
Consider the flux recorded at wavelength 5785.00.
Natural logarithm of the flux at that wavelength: 2.33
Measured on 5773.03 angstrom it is 2.39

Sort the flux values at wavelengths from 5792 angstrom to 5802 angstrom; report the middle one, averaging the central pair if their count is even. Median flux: 9.7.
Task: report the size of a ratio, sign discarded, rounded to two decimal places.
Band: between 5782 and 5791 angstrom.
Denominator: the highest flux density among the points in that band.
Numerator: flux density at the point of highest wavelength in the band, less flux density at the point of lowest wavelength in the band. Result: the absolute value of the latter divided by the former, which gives 0.05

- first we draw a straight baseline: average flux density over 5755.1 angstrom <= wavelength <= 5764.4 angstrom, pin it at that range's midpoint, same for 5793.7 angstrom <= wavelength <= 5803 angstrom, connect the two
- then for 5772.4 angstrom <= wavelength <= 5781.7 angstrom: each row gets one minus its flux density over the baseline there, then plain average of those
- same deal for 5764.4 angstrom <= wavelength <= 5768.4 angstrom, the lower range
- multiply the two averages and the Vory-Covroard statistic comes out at 0.0026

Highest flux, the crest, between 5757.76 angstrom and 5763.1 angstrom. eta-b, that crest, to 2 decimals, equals 10.96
